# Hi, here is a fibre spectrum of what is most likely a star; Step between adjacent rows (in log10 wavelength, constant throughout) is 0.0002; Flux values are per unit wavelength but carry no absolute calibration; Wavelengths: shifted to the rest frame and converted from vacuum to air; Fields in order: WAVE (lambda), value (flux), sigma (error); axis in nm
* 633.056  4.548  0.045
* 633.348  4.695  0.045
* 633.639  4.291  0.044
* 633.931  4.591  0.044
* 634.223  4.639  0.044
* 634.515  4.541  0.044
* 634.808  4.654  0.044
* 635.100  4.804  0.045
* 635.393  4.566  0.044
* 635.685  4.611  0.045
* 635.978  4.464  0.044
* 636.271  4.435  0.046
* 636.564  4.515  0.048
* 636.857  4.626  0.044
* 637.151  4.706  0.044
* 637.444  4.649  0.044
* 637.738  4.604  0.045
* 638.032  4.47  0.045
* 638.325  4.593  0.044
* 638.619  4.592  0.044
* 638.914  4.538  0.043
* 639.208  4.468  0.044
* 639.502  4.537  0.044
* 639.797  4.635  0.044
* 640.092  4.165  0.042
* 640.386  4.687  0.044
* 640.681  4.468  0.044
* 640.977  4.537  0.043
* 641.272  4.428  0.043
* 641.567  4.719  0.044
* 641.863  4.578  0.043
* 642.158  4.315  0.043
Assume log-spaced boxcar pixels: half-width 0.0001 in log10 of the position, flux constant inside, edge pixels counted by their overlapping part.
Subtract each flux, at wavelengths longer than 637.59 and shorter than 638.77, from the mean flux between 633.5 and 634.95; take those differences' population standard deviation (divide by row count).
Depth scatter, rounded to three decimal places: 0.055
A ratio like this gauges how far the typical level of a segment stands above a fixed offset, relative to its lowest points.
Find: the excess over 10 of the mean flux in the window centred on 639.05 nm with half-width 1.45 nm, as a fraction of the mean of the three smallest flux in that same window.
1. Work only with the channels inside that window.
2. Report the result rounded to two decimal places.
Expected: -1.25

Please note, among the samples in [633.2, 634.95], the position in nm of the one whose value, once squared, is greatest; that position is 633.348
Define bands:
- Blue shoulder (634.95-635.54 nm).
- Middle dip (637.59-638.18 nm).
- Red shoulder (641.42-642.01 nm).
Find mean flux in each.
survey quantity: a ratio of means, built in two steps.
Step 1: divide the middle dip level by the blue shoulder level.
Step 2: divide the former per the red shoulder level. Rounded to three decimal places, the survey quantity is 0.208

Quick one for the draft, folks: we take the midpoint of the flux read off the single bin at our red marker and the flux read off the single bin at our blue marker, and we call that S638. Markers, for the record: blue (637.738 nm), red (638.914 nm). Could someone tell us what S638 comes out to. 4.57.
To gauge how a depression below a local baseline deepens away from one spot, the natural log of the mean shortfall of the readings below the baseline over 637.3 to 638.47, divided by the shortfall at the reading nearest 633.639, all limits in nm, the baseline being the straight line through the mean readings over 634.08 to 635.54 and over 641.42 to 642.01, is -1.7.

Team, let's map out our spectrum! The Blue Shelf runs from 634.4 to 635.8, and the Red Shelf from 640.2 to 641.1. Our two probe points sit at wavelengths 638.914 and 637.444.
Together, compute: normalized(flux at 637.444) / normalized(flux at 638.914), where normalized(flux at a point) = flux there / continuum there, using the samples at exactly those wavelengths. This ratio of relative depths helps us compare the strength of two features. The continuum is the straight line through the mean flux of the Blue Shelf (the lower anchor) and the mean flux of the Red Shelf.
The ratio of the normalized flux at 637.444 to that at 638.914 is 1.02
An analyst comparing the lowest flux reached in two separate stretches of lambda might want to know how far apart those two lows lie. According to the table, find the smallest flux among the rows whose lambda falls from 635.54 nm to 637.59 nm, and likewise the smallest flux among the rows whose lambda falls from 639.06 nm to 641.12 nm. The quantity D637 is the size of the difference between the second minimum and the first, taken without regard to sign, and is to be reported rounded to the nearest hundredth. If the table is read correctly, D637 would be 0.27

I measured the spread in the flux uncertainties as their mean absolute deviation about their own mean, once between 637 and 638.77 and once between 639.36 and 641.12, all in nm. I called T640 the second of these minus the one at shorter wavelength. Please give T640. 0.0002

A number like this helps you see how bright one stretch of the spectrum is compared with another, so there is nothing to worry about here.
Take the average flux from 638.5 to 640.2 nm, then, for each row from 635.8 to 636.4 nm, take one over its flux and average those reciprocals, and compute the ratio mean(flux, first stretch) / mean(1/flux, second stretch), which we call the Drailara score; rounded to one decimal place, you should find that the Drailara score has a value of 20.0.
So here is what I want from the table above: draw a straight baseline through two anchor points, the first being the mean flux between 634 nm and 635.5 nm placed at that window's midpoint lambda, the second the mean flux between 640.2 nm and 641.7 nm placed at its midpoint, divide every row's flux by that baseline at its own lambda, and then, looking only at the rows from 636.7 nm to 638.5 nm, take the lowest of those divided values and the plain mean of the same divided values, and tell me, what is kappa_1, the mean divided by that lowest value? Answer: 1.03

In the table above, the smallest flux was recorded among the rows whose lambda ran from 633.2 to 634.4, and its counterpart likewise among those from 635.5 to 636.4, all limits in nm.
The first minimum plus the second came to 8.73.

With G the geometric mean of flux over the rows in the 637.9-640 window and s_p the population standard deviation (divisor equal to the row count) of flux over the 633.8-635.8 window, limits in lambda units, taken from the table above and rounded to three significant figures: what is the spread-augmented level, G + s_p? 4.63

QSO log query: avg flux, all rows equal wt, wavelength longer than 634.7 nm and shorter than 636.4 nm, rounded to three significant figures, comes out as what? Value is 4.59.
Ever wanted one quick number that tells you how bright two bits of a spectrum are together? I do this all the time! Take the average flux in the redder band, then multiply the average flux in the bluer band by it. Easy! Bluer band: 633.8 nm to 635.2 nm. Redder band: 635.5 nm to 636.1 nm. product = 21.1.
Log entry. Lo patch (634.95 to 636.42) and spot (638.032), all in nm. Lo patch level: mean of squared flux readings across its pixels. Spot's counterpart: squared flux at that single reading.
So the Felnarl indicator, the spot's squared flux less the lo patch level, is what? -1.0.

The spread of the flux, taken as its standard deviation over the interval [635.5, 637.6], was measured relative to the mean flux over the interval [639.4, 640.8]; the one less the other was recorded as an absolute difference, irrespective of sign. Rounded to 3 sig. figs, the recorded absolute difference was 4.40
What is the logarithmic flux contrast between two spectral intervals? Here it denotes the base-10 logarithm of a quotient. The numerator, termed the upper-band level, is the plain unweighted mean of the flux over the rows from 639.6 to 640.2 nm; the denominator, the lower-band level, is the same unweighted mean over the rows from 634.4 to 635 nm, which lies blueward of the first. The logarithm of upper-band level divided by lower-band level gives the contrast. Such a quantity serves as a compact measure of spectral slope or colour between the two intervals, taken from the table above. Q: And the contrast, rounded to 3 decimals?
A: -0.019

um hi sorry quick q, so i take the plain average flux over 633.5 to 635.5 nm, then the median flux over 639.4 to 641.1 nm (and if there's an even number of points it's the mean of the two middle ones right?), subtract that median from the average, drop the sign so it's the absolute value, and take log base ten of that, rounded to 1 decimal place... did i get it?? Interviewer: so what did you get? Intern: -1.3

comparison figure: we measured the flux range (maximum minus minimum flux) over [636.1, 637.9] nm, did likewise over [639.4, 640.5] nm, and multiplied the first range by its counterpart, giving 0.14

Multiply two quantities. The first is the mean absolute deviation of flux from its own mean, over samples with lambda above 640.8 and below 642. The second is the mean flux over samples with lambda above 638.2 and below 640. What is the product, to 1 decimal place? 0.4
